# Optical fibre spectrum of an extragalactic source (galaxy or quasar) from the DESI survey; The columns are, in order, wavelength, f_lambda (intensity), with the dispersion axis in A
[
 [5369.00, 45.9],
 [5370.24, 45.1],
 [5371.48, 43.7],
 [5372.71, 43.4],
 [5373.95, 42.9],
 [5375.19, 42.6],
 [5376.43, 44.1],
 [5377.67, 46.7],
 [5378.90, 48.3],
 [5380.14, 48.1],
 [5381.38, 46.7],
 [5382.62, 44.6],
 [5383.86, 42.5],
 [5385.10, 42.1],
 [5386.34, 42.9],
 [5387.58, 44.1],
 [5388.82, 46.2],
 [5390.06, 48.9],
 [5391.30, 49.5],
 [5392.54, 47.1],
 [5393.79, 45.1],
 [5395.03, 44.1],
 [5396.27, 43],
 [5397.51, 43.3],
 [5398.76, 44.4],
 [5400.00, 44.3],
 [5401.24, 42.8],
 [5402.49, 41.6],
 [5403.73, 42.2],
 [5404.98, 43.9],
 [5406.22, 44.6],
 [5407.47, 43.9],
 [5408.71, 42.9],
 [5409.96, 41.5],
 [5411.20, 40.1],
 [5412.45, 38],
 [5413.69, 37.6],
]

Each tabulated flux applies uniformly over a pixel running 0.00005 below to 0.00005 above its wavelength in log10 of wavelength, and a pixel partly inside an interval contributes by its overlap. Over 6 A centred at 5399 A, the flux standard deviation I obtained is 0.7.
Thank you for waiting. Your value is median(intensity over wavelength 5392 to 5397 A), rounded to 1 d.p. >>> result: 44.6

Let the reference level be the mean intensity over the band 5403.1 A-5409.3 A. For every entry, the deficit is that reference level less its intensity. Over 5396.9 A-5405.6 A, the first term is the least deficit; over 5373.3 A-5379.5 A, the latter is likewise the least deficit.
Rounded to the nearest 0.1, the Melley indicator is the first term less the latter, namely 3.9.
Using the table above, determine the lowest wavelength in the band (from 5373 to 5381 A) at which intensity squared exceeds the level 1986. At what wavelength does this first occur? 5377.67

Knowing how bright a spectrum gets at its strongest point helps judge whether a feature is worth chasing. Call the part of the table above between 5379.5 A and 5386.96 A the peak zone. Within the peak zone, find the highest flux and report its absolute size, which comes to 48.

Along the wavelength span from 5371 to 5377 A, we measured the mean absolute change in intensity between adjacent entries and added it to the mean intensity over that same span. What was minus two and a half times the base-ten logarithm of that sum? -4.11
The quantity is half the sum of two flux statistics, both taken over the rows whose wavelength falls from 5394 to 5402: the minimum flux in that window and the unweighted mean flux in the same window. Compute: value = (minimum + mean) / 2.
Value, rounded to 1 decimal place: 43.2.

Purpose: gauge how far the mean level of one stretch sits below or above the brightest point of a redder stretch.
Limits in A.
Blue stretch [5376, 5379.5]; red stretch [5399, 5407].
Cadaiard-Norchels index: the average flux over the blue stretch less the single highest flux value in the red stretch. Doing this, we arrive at 2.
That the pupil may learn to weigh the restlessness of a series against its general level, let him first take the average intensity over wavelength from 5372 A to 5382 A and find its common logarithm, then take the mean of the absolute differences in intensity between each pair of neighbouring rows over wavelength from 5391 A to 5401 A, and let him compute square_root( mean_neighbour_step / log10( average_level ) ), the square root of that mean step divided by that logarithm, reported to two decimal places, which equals 0.83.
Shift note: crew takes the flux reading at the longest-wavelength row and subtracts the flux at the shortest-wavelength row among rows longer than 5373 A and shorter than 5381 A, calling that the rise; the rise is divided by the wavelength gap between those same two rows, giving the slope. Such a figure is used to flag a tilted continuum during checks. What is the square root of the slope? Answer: 0.92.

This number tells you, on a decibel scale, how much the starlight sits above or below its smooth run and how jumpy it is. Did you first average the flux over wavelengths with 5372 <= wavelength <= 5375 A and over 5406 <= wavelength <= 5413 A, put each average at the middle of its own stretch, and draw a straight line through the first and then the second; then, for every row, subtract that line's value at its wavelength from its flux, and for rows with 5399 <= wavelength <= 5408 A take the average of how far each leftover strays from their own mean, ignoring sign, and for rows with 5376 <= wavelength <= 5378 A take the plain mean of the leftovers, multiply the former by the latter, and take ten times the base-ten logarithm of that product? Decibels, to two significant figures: 3.8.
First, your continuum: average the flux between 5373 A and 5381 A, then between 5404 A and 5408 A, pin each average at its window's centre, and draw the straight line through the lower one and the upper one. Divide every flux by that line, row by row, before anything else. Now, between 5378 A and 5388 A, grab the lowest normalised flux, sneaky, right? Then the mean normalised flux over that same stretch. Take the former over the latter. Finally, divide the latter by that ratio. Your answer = 1.06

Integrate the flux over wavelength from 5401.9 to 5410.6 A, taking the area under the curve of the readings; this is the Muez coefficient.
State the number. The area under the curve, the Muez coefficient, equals 374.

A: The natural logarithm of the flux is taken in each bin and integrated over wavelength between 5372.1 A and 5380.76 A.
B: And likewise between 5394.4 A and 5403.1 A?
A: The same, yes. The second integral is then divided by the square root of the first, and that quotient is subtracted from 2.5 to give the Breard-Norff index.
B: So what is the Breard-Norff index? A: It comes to -3.21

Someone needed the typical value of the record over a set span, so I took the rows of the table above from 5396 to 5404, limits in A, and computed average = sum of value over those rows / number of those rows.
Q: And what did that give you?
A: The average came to 43.1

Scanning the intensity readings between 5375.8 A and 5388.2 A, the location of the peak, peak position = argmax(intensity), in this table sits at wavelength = 5378.90 A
